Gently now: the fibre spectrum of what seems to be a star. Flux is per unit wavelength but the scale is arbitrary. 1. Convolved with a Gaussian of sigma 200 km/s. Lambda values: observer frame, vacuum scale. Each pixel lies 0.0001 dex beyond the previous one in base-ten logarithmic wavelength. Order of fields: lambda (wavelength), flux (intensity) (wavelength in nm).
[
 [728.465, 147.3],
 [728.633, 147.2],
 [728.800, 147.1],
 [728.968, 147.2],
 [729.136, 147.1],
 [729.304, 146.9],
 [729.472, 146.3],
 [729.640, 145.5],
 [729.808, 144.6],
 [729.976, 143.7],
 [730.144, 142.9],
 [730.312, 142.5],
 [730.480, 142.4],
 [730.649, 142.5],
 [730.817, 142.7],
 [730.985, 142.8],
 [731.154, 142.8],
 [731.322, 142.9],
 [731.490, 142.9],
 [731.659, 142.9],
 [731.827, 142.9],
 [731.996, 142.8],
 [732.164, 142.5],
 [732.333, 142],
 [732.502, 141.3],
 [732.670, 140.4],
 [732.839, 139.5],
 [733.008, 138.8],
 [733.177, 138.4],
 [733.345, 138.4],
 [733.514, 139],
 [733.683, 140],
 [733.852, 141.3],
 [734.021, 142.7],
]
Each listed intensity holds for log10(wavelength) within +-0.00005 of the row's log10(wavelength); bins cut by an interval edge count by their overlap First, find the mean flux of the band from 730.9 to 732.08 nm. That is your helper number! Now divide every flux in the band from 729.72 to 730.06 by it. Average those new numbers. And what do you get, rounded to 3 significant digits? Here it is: 1.01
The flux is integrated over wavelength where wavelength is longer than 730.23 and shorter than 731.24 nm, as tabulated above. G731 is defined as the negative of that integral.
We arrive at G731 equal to -144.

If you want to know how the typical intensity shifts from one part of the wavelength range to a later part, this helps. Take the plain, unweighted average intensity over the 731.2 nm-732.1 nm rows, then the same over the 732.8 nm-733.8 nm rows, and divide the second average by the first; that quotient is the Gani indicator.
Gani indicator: 0.973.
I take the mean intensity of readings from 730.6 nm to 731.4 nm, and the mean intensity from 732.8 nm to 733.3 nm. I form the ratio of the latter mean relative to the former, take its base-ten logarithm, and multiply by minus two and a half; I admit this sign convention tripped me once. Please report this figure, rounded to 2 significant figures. 0.030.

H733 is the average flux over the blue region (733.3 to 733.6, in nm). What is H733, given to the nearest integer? 139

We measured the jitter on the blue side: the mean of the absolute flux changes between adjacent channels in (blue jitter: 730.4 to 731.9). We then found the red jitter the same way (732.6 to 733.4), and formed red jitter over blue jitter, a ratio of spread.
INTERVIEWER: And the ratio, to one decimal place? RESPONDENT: 8.0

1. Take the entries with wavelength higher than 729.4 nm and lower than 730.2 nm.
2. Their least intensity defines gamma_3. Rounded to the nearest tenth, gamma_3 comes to 142.9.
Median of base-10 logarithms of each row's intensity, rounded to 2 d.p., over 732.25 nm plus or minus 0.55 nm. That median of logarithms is 2.15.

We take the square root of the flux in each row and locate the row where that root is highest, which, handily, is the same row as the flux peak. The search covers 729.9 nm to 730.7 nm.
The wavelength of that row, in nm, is 729.976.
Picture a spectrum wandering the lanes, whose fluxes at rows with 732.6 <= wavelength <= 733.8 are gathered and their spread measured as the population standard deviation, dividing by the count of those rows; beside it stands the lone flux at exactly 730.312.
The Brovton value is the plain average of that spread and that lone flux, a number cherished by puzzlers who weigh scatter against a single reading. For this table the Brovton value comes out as 71.6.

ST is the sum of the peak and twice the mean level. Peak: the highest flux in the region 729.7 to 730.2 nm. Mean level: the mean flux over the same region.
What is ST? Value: 432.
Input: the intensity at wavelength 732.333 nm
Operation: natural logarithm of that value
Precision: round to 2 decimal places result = 4.96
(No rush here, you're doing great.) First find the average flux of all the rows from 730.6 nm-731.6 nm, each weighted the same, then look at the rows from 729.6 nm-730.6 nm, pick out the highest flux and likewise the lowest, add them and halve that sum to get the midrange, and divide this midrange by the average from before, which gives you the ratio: 1.008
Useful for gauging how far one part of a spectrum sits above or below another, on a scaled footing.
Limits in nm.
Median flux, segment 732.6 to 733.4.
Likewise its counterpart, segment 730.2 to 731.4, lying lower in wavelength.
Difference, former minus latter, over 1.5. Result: -2.6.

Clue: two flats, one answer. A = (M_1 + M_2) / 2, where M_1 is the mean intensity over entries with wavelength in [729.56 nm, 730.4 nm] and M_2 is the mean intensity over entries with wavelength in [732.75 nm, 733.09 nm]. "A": 141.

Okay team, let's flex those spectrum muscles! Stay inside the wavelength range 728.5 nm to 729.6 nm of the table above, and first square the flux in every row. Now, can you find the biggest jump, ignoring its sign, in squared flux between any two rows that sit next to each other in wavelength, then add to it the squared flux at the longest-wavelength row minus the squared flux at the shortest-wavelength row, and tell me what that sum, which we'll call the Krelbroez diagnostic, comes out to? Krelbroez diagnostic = -88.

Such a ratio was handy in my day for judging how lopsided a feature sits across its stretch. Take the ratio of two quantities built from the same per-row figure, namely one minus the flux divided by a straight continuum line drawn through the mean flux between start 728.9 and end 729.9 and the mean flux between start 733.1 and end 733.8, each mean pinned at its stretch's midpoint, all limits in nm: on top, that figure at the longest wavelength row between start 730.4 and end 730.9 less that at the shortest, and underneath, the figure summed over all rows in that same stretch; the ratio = -0.2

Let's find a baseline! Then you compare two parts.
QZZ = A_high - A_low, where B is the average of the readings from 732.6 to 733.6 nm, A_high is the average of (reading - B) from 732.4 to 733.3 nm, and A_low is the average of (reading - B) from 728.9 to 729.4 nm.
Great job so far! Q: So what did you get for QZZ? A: -7.4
